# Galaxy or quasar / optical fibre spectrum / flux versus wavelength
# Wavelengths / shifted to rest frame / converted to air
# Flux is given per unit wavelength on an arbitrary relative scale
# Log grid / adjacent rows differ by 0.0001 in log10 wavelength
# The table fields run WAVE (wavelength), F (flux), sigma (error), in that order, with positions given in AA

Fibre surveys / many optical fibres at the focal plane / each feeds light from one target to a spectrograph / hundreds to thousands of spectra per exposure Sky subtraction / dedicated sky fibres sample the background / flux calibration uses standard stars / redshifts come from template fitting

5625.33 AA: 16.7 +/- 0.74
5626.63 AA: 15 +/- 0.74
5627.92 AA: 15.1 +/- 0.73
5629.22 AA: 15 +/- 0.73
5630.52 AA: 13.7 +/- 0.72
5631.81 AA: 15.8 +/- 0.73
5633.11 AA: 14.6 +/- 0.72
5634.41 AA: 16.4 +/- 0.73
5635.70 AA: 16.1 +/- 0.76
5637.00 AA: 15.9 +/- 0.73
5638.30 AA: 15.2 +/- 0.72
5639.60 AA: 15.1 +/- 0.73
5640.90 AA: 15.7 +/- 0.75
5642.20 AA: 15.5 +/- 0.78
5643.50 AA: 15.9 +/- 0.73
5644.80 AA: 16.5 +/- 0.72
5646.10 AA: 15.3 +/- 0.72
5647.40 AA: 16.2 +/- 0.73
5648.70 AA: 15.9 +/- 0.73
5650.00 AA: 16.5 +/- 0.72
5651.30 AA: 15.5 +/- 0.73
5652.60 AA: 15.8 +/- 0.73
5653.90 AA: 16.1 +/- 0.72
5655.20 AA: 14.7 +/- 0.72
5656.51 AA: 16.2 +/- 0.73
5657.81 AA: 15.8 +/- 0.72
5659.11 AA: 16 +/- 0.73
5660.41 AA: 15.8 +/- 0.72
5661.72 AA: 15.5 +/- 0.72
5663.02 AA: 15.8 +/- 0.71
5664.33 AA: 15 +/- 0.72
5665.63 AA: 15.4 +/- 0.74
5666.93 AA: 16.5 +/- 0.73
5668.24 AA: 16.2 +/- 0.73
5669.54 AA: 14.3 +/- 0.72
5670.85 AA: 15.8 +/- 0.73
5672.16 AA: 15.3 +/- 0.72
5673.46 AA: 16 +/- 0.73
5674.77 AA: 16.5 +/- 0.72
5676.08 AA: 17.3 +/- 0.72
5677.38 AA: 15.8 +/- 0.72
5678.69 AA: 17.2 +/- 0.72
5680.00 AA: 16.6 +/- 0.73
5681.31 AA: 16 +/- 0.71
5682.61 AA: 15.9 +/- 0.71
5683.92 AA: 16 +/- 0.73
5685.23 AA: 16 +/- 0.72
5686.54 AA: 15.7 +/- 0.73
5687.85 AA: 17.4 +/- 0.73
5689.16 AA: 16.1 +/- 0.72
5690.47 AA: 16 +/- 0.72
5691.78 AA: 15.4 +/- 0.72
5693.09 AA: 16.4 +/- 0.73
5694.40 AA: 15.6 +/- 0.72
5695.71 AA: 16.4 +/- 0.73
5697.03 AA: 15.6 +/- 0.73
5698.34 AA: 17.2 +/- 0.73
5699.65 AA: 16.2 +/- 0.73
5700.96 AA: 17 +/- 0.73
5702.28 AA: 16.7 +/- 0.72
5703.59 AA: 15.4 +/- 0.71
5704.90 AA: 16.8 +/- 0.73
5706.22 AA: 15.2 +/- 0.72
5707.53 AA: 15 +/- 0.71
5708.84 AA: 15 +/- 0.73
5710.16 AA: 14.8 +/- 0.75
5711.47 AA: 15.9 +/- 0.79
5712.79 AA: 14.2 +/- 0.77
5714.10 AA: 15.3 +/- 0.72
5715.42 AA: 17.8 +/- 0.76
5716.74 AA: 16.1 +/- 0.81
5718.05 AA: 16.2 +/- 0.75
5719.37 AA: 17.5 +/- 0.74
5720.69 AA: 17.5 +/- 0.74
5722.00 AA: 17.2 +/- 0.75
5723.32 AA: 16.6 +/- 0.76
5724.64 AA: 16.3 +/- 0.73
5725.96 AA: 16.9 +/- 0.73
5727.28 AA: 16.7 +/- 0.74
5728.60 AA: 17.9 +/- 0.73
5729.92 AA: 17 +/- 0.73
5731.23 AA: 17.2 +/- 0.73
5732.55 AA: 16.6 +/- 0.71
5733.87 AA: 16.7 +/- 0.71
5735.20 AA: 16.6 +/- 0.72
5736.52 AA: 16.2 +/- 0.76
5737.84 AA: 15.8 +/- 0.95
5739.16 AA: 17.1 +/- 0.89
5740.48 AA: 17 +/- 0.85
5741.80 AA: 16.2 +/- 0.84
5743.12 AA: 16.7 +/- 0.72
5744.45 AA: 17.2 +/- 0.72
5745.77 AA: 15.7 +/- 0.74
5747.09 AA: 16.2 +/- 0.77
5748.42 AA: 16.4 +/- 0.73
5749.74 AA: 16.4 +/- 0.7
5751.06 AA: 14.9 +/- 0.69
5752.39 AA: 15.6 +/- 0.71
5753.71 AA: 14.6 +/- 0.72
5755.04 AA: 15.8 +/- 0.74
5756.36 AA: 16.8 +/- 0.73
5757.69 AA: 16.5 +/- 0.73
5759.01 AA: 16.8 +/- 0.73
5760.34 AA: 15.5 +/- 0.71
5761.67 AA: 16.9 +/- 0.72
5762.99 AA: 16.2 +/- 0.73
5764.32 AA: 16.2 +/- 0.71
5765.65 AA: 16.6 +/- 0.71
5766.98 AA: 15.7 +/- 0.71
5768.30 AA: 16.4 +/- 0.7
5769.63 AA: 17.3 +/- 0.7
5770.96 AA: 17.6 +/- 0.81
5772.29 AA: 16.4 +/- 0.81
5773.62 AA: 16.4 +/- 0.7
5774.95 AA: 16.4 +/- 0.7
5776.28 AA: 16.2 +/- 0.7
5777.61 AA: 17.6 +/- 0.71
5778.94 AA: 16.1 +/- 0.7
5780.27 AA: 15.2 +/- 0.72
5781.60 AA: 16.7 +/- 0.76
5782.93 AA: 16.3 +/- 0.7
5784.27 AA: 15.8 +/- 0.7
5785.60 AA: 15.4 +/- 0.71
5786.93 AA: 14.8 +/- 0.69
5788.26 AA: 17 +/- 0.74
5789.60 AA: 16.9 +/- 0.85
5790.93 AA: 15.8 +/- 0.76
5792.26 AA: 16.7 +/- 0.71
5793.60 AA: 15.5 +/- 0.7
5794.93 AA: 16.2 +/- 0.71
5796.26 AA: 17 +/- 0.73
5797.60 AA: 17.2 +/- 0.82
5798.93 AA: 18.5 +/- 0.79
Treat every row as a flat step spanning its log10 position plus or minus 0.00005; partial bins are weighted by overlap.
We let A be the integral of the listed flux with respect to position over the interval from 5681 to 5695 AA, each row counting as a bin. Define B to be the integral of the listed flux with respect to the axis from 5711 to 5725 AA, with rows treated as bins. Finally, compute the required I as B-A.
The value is 5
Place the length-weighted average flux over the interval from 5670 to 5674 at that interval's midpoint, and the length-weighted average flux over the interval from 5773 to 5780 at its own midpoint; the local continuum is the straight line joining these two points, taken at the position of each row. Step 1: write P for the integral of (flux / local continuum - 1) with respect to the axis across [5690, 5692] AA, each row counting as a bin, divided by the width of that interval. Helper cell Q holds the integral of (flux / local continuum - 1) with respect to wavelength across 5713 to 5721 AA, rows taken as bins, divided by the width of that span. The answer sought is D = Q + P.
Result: 0.034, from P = -0.002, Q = 0.04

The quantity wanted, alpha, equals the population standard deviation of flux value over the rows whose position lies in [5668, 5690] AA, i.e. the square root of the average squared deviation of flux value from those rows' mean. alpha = 0.73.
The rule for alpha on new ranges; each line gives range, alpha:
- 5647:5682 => 0.65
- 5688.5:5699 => 0.55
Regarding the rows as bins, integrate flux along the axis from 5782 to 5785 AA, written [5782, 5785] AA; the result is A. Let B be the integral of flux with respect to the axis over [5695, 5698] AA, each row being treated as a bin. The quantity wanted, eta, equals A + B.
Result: 96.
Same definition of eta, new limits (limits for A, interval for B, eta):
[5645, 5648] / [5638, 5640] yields 78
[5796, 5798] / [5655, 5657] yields 65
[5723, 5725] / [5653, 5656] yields 79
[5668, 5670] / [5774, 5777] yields 79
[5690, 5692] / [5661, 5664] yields 78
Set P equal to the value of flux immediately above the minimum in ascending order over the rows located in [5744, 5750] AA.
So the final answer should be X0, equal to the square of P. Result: 262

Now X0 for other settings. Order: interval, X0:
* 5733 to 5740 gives 262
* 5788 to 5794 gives 250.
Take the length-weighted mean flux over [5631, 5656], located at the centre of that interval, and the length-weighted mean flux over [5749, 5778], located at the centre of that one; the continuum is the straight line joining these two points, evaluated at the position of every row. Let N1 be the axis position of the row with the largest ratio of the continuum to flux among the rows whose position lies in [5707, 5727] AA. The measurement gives 5712.79 AA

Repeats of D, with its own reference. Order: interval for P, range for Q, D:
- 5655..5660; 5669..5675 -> 0.013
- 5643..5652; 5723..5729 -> 0.086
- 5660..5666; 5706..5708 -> -0.054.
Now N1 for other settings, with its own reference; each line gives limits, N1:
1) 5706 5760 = 5712.79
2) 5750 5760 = 5753.71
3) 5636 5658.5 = 5655.20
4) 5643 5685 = 5669.54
